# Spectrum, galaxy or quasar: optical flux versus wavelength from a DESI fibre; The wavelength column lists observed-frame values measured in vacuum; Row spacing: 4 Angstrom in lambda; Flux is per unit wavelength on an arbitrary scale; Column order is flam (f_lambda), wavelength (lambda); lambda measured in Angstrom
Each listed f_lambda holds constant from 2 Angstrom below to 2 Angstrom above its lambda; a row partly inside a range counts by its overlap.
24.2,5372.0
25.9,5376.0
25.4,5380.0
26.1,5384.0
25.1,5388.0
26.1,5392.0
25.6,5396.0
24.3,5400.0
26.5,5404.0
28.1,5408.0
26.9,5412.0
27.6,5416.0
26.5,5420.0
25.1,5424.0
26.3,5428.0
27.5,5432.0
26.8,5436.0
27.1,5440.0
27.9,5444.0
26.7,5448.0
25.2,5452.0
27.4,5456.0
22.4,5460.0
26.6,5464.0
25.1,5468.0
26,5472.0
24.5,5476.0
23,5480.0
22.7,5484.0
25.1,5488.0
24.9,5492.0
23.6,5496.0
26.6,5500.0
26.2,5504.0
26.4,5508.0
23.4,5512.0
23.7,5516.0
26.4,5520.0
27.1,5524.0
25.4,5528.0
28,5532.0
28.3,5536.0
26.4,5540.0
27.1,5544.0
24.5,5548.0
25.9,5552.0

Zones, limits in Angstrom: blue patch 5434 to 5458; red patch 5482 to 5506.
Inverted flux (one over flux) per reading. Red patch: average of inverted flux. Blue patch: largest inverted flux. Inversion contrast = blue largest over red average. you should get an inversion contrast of 0.98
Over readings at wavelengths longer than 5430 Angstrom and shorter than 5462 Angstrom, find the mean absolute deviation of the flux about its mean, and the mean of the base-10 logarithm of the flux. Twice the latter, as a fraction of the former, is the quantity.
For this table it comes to 2.21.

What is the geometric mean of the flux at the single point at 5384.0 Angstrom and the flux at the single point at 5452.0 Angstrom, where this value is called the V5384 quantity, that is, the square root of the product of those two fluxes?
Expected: 25.6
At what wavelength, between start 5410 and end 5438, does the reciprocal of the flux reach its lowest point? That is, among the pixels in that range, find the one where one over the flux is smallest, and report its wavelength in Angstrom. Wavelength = 5416.0 Angstrom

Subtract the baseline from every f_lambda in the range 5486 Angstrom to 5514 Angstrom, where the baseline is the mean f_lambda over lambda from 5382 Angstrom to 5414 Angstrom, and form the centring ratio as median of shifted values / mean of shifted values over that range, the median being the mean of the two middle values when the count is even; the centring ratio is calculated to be 1.1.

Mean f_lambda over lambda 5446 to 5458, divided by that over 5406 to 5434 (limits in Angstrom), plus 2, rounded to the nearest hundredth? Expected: 2.98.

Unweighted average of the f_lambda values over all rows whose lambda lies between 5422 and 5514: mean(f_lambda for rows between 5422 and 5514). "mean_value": 25.5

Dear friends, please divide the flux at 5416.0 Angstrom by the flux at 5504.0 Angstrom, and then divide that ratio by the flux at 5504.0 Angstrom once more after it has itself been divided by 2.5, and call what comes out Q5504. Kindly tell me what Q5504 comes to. 0.101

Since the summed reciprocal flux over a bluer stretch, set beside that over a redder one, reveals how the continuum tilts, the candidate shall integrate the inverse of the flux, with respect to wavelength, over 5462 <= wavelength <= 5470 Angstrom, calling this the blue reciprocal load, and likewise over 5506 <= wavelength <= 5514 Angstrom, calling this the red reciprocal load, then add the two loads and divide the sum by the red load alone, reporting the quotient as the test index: 1.96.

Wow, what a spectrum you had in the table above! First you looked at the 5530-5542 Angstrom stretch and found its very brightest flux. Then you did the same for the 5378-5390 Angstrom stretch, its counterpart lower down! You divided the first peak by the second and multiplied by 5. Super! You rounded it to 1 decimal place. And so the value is 5.4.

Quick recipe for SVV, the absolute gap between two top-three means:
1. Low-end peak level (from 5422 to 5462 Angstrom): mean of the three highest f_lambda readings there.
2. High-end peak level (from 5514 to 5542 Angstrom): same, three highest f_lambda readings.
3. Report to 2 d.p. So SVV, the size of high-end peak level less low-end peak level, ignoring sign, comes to 0.20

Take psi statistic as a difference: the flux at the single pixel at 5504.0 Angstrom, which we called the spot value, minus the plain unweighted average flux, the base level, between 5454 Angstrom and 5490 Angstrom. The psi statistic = 1.4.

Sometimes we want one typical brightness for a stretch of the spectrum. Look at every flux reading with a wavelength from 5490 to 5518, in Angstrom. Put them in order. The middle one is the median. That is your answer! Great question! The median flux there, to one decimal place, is 24.9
